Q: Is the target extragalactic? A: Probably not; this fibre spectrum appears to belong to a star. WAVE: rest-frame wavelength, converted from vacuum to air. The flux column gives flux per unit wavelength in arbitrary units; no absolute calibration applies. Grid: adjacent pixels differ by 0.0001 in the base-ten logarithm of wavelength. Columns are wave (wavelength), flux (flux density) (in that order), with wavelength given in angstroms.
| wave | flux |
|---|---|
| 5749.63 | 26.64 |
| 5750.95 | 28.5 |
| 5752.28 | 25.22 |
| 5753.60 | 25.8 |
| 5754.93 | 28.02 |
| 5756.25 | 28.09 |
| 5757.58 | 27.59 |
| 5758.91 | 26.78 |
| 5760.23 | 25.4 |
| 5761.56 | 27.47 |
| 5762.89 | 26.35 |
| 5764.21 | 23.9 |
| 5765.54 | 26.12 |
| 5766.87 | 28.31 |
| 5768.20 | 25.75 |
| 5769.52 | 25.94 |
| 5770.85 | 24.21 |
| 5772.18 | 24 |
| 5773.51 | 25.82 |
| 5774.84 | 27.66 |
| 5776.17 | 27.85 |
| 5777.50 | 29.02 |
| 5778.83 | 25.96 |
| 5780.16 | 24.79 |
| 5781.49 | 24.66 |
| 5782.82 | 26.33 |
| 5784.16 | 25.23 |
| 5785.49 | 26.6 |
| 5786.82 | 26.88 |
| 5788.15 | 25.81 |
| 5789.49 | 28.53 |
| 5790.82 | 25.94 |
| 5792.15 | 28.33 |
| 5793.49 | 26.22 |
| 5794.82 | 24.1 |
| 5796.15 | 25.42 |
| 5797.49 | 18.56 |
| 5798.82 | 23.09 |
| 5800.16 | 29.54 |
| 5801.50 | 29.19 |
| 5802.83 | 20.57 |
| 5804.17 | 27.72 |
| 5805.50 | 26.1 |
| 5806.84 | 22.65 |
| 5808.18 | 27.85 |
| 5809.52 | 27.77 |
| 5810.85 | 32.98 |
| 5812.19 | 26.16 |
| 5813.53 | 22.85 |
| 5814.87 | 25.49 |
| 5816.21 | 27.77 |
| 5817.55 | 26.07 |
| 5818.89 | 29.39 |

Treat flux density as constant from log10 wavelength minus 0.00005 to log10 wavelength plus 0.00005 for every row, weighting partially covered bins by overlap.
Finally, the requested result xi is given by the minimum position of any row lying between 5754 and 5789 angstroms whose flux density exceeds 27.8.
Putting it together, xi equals 5754.93 angstroms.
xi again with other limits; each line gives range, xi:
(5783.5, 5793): 5789.49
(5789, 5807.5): 5789.49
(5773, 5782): 5776.17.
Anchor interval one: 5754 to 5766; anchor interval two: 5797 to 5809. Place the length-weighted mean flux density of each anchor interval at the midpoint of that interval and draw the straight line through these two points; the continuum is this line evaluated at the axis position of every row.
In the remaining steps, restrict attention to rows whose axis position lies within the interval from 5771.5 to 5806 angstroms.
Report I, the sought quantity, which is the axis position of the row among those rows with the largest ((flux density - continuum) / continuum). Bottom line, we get 5800.16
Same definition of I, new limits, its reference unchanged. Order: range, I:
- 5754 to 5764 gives 5756.25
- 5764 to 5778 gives 5777.50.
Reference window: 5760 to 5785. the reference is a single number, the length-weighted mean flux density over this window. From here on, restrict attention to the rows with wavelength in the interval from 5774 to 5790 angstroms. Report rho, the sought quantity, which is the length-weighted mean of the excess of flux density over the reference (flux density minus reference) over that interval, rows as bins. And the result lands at 0.5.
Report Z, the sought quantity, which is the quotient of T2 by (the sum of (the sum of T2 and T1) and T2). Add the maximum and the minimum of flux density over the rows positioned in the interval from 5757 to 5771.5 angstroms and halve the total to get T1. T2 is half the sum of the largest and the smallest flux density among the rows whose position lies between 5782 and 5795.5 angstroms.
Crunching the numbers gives 0.334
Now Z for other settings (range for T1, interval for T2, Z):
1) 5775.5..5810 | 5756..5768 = 0.342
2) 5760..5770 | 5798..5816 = 0.336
